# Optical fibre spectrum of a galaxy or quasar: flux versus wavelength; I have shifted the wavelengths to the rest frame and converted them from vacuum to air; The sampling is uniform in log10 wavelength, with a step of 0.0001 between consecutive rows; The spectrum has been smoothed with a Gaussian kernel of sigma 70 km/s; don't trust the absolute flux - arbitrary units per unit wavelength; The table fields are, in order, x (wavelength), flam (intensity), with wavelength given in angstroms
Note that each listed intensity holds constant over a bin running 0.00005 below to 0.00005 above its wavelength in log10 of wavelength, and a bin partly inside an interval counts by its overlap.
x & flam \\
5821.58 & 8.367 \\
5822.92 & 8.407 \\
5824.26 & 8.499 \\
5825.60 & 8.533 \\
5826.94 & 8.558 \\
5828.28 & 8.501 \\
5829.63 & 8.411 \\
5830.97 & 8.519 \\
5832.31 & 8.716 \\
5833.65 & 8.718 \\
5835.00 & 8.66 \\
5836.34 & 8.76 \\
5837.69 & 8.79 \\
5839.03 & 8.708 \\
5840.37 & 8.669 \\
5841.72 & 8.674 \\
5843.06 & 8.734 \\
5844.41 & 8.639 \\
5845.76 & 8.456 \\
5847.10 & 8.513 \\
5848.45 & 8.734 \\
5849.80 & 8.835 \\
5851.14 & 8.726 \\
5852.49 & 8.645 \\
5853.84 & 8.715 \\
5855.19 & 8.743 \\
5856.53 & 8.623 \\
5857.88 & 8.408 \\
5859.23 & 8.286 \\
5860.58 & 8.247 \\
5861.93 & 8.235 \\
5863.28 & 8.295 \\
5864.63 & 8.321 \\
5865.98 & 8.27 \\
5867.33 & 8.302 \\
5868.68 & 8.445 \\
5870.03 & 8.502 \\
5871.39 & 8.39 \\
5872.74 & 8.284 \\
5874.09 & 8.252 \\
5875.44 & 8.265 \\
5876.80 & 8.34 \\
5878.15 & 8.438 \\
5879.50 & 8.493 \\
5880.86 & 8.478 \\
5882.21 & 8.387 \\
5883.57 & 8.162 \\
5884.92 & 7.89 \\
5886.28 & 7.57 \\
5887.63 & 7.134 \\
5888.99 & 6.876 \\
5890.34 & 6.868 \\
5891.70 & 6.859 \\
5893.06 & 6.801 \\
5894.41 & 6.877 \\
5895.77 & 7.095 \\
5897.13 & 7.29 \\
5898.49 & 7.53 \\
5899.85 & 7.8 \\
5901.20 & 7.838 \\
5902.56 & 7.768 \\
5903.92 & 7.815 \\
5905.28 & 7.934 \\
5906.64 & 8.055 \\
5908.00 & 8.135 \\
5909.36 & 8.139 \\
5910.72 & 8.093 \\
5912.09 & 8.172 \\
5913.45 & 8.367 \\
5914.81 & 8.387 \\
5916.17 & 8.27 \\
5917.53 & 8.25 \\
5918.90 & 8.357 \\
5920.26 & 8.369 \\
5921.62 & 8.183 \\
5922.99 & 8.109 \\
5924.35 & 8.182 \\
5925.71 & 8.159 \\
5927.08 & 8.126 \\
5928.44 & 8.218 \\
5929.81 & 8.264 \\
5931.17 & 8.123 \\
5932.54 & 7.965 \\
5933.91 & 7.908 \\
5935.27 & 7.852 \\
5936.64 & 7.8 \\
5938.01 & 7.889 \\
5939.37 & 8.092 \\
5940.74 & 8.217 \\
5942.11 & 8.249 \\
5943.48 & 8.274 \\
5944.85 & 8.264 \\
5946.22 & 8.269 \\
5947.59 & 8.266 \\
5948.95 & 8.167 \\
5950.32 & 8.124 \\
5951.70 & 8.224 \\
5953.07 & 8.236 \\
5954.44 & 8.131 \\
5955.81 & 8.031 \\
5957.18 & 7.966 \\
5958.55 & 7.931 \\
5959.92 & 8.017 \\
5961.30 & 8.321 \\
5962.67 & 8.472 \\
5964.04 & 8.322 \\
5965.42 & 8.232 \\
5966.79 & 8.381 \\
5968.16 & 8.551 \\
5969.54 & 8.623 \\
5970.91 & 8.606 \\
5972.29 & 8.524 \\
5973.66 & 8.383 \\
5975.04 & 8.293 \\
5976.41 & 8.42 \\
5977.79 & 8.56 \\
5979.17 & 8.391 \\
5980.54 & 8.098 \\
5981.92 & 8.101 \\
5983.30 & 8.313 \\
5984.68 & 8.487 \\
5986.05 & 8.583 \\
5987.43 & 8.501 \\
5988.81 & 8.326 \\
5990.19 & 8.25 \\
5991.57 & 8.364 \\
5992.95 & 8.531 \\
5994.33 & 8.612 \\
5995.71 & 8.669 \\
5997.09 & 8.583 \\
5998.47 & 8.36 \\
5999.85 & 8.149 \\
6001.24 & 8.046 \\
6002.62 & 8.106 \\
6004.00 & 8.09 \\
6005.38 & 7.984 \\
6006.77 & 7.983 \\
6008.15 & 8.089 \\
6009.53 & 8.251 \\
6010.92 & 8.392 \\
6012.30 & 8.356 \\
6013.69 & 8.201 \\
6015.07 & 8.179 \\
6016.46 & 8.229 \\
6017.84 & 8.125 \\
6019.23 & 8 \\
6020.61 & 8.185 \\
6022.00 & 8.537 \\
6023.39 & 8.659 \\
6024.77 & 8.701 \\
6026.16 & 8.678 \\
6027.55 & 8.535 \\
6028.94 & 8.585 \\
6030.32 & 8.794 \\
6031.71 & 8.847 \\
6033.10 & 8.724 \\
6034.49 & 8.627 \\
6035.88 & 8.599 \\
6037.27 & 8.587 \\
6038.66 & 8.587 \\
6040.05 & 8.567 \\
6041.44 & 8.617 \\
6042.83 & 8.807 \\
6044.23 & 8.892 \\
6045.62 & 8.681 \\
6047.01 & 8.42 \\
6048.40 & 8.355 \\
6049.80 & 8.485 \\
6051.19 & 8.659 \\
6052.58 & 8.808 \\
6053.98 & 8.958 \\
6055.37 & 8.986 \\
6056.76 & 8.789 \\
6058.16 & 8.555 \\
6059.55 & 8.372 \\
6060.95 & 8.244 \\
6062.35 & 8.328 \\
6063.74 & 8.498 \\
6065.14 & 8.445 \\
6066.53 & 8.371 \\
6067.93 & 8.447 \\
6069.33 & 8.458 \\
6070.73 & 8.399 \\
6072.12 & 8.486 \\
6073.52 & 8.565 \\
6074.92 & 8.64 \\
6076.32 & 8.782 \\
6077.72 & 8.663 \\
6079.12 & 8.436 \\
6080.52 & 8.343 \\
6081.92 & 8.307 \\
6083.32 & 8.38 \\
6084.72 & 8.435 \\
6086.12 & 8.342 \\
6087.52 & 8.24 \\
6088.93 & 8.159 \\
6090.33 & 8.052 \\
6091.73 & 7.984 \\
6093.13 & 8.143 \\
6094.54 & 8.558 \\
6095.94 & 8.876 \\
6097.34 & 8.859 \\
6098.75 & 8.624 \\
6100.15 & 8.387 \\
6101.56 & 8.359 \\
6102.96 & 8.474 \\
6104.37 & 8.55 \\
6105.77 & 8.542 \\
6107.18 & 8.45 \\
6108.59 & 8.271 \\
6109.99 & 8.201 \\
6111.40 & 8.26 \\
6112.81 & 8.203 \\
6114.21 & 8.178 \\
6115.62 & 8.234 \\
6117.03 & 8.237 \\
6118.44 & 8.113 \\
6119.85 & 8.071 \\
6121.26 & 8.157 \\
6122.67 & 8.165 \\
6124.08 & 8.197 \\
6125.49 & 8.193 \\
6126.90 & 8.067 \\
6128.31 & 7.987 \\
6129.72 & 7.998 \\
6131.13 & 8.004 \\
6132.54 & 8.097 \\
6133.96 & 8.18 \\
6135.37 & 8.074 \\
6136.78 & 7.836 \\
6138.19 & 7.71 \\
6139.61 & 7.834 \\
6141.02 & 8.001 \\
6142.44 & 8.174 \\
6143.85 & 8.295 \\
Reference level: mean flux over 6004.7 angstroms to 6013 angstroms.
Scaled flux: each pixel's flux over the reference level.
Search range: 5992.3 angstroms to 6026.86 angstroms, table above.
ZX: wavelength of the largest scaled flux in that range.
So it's 6024.77 angstroms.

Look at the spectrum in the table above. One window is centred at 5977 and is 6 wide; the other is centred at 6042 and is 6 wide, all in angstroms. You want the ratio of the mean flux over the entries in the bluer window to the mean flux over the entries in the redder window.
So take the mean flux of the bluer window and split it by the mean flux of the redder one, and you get 0.97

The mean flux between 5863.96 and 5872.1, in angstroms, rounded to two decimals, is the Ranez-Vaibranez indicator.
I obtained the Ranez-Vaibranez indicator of 8.37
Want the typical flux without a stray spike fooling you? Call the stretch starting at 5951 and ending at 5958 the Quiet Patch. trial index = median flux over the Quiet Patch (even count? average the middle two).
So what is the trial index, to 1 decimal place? 8.1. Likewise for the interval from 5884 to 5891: 7.1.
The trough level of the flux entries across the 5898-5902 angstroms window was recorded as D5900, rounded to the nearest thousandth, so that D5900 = 7.530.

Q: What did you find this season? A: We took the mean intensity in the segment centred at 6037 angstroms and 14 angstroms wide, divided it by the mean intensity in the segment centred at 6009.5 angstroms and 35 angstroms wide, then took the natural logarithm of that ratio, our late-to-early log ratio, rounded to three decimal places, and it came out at 0.043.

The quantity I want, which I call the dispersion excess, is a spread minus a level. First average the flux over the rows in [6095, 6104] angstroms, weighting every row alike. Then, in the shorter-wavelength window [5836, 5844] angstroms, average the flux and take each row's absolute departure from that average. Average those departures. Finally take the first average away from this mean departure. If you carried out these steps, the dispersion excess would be -8.56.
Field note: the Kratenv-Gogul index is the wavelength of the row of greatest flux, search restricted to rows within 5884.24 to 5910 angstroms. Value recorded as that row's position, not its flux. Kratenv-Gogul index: 5909.36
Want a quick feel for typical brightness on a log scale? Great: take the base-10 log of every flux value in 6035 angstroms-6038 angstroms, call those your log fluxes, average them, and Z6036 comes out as 0.934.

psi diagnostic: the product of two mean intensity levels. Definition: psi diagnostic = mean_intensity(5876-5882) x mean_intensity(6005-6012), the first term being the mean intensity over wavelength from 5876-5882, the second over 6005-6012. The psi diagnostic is 68.7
